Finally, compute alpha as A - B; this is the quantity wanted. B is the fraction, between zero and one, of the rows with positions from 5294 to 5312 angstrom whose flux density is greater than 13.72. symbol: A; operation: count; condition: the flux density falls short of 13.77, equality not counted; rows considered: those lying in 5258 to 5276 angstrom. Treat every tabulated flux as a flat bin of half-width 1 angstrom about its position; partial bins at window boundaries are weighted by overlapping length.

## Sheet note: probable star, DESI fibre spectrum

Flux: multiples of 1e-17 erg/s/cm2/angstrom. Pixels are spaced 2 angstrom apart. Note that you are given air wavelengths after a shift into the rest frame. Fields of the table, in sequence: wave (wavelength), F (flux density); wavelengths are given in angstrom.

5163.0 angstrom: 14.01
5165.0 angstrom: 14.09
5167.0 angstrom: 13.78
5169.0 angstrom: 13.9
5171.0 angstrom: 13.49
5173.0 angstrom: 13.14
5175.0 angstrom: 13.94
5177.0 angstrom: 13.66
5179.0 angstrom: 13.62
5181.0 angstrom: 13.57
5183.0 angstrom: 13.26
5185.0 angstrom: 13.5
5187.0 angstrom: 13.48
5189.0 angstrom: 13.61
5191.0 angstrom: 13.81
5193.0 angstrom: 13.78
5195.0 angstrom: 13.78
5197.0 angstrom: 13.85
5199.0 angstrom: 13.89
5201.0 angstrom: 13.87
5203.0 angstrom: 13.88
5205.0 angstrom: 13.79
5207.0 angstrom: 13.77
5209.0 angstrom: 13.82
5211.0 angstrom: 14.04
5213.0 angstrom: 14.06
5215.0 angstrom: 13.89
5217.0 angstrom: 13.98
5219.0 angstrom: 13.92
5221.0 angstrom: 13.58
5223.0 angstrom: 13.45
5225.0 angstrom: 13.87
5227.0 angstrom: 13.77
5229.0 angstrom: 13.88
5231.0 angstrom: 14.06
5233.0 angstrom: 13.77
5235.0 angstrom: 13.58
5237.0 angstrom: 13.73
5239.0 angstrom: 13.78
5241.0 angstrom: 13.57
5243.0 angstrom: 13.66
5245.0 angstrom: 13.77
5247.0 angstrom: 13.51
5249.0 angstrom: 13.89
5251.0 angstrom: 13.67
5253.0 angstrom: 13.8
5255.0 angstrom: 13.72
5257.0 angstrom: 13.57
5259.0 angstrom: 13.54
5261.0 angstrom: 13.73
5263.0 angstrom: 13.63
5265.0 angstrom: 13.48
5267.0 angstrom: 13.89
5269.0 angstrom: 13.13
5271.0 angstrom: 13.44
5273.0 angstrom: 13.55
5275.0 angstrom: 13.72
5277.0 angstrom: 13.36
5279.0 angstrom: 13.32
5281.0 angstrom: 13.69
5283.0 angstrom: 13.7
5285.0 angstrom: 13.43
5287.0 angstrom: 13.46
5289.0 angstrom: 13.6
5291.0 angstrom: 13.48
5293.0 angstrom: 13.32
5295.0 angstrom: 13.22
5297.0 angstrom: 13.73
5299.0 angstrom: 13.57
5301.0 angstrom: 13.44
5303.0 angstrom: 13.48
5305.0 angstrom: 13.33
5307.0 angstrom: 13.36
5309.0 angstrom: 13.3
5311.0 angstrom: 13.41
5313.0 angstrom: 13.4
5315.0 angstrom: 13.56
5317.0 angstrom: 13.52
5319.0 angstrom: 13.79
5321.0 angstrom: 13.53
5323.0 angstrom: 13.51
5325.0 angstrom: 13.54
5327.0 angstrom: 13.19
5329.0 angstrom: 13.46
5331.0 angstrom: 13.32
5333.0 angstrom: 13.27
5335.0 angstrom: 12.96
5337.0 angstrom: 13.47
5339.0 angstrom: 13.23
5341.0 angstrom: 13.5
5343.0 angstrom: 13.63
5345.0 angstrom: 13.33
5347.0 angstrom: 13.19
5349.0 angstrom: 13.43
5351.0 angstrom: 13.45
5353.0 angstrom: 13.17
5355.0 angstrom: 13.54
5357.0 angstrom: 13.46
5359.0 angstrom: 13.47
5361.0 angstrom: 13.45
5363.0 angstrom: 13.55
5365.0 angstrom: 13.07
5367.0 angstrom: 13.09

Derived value 7.9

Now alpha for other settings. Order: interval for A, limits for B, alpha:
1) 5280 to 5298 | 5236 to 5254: 8.4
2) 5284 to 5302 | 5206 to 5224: 8.2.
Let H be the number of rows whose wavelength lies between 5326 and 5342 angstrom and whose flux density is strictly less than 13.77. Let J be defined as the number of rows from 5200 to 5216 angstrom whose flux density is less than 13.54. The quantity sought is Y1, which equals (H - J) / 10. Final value 0.80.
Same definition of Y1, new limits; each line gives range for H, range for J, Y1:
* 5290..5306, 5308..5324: 0.20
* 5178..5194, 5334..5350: -0.10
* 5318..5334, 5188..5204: 0.70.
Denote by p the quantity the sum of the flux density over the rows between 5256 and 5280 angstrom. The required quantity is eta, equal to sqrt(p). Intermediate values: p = 162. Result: 13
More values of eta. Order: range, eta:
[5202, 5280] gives 23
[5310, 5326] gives 10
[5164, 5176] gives 9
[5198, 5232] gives 15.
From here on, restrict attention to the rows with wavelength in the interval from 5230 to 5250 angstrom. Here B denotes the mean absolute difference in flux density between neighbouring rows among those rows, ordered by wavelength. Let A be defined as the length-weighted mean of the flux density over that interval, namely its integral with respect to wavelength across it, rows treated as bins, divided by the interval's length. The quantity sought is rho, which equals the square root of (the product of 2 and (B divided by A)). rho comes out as 0.17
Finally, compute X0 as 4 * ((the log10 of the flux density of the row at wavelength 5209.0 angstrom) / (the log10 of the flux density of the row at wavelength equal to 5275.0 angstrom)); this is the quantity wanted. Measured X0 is 4.01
